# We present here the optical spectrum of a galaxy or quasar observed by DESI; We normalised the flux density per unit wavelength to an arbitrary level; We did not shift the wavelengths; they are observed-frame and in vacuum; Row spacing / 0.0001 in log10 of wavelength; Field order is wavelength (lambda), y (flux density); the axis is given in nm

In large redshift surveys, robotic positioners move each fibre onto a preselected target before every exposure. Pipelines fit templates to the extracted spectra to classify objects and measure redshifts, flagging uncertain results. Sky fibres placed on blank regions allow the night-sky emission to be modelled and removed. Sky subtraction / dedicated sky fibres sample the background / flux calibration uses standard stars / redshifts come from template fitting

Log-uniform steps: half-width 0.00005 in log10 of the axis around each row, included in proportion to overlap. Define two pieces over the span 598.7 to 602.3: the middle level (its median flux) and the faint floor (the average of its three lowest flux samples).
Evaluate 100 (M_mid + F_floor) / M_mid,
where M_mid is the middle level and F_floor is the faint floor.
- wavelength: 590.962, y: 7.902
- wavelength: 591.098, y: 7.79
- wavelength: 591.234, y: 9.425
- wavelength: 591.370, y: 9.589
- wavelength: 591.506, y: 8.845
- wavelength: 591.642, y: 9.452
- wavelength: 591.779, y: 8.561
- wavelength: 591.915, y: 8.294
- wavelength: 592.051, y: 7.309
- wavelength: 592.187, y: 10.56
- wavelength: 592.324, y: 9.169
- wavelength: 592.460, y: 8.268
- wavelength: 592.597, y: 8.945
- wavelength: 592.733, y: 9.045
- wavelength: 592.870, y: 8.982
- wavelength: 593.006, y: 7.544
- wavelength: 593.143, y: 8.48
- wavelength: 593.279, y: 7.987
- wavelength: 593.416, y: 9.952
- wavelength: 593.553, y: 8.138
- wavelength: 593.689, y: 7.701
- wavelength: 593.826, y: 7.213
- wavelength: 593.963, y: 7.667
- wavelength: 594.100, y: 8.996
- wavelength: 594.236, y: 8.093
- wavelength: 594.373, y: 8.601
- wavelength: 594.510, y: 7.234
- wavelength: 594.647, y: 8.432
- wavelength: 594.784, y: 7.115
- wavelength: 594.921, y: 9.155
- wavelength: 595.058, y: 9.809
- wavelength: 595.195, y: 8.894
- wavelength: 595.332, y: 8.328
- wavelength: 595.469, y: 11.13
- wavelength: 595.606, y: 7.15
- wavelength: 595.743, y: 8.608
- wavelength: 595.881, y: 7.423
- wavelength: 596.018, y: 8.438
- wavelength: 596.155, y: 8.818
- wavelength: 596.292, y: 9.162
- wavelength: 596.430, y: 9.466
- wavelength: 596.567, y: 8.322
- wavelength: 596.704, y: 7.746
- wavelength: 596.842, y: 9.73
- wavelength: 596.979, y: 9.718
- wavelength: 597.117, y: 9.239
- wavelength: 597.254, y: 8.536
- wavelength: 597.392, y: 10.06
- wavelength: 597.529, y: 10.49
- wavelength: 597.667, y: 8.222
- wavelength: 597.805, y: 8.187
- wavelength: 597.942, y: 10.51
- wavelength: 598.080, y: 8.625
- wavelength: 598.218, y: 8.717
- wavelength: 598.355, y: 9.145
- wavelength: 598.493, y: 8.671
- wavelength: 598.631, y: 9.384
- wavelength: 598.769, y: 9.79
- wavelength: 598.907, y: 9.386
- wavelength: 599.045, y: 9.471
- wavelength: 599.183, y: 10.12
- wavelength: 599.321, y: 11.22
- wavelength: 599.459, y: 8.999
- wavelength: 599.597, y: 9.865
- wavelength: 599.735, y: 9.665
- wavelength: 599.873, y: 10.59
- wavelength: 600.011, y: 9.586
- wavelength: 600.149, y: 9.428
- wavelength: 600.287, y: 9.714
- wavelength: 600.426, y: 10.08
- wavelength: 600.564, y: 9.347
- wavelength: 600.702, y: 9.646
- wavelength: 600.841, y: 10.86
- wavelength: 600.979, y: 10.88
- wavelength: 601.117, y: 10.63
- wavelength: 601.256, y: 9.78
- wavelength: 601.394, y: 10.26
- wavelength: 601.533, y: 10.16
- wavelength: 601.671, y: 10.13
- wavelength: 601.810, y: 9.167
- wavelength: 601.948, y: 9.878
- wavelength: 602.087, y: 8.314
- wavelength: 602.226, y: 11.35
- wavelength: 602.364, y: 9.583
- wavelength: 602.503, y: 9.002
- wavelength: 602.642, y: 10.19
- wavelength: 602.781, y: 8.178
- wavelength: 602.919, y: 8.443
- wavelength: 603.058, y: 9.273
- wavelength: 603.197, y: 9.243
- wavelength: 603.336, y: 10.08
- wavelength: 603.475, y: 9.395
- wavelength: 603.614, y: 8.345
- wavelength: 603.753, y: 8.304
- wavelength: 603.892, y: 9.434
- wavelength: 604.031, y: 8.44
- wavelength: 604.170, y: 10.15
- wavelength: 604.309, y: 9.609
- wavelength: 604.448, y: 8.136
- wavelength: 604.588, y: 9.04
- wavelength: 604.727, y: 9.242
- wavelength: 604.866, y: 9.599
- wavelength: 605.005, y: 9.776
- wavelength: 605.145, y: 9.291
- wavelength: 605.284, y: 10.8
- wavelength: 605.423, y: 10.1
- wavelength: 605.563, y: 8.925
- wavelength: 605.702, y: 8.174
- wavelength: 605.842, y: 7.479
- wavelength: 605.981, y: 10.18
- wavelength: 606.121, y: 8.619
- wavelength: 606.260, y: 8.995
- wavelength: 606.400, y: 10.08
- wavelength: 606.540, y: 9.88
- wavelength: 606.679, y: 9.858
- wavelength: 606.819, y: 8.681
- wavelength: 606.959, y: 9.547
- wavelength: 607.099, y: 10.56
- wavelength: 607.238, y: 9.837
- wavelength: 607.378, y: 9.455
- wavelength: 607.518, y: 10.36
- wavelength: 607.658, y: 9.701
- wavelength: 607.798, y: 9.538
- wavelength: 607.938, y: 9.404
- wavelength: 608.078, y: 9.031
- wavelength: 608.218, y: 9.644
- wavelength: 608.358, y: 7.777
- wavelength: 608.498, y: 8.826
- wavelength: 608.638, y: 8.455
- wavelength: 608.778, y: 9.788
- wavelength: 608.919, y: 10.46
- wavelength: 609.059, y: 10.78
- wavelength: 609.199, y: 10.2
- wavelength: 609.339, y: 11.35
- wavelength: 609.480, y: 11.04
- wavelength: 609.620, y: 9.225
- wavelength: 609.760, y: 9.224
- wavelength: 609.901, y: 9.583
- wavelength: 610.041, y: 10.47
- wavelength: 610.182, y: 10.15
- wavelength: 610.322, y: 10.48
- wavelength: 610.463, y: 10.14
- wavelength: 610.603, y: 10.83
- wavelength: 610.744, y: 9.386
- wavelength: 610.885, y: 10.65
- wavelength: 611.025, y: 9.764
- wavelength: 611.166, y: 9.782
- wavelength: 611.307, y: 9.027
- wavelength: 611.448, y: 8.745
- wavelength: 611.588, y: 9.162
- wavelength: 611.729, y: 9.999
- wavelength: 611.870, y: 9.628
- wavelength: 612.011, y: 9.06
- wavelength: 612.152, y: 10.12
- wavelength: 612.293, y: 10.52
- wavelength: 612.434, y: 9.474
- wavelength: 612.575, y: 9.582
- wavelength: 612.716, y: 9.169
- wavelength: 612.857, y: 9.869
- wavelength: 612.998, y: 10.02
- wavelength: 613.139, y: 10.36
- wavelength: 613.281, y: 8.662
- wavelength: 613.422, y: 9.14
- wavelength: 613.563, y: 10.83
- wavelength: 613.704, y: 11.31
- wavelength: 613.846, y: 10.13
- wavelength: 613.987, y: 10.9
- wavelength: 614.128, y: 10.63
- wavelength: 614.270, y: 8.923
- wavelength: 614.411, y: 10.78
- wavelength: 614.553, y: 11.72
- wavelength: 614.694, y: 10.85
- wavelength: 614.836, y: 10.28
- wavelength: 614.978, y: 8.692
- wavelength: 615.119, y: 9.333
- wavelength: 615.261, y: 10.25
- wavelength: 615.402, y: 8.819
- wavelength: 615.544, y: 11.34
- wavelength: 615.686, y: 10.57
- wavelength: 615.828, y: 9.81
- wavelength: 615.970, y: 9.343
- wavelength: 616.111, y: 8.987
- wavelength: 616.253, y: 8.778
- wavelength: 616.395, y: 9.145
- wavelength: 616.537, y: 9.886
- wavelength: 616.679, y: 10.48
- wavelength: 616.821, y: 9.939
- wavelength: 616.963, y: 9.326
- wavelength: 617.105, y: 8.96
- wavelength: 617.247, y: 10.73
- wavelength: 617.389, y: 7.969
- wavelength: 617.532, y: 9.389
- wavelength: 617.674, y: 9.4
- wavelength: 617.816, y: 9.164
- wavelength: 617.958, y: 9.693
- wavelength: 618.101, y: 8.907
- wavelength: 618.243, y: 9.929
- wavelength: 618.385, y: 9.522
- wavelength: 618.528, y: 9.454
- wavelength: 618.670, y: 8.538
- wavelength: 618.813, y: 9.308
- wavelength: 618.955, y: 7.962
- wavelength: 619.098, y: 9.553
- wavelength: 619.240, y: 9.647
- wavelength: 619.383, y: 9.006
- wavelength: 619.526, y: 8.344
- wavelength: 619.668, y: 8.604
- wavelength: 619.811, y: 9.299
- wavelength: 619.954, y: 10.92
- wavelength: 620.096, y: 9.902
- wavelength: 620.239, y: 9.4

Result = 190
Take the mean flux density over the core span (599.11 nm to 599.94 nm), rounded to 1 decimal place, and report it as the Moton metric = 10.1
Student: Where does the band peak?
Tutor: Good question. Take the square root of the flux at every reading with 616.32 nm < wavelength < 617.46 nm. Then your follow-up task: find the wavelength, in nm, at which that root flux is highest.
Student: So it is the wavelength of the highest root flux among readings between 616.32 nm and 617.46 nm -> 617.247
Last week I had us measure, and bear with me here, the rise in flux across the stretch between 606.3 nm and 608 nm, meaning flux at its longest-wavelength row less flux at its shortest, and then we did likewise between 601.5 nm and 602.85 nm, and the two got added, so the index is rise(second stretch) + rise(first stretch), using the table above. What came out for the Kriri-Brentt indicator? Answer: -2.7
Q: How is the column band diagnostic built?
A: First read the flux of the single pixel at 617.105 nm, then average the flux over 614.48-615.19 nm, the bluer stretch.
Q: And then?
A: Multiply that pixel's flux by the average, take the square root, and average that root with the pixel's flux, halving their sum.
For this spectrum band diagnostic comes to 9.3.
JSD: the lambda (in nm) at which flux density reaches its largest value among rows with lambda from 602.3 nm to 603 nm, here 602.642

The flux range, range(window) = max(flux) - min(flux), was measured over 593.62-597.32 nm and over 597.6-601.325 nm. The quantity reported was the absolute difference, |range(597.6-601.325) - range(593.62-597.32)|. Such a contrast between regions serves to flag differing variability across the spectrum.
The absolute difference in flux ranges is 1.0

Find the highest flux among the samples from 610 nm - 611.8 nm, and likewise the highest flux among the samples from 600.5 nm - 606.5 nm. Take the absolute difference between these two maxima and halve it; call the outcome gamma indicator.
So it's 0.26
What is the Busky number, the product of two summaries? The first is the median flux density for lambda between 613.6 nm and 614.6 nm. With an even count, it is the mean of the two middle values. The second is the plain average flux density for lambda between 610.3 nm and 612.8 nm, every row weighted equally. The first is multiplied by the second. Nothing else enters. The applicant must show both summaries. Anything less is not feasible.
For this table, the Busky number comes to 105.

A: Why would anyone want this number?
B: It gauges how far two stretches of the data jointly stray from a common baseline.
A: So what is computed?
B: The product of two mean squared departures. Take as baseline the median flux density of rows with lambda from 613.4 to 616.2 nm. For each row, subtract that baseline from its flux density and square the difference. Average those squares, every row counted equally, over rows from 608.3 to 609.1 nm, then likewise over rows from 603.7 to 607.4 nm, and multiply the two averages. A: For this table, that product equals 3.0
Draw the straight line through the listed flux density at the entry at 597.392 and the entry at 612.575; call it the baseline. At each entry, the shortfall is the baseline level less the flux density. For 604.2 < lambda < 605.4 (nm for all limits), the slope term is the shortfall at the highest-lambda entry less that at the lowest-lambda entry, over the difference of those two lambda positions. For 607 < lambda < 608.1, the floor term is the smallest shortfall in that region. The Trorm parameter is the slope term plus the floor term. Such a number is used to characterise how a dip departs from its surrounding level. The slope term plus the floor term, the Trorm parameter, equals -2.1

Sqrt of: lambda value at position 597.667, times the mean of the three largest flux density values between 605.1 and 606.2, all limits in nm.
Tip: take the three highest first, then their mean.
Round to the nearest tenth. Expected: 9.2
